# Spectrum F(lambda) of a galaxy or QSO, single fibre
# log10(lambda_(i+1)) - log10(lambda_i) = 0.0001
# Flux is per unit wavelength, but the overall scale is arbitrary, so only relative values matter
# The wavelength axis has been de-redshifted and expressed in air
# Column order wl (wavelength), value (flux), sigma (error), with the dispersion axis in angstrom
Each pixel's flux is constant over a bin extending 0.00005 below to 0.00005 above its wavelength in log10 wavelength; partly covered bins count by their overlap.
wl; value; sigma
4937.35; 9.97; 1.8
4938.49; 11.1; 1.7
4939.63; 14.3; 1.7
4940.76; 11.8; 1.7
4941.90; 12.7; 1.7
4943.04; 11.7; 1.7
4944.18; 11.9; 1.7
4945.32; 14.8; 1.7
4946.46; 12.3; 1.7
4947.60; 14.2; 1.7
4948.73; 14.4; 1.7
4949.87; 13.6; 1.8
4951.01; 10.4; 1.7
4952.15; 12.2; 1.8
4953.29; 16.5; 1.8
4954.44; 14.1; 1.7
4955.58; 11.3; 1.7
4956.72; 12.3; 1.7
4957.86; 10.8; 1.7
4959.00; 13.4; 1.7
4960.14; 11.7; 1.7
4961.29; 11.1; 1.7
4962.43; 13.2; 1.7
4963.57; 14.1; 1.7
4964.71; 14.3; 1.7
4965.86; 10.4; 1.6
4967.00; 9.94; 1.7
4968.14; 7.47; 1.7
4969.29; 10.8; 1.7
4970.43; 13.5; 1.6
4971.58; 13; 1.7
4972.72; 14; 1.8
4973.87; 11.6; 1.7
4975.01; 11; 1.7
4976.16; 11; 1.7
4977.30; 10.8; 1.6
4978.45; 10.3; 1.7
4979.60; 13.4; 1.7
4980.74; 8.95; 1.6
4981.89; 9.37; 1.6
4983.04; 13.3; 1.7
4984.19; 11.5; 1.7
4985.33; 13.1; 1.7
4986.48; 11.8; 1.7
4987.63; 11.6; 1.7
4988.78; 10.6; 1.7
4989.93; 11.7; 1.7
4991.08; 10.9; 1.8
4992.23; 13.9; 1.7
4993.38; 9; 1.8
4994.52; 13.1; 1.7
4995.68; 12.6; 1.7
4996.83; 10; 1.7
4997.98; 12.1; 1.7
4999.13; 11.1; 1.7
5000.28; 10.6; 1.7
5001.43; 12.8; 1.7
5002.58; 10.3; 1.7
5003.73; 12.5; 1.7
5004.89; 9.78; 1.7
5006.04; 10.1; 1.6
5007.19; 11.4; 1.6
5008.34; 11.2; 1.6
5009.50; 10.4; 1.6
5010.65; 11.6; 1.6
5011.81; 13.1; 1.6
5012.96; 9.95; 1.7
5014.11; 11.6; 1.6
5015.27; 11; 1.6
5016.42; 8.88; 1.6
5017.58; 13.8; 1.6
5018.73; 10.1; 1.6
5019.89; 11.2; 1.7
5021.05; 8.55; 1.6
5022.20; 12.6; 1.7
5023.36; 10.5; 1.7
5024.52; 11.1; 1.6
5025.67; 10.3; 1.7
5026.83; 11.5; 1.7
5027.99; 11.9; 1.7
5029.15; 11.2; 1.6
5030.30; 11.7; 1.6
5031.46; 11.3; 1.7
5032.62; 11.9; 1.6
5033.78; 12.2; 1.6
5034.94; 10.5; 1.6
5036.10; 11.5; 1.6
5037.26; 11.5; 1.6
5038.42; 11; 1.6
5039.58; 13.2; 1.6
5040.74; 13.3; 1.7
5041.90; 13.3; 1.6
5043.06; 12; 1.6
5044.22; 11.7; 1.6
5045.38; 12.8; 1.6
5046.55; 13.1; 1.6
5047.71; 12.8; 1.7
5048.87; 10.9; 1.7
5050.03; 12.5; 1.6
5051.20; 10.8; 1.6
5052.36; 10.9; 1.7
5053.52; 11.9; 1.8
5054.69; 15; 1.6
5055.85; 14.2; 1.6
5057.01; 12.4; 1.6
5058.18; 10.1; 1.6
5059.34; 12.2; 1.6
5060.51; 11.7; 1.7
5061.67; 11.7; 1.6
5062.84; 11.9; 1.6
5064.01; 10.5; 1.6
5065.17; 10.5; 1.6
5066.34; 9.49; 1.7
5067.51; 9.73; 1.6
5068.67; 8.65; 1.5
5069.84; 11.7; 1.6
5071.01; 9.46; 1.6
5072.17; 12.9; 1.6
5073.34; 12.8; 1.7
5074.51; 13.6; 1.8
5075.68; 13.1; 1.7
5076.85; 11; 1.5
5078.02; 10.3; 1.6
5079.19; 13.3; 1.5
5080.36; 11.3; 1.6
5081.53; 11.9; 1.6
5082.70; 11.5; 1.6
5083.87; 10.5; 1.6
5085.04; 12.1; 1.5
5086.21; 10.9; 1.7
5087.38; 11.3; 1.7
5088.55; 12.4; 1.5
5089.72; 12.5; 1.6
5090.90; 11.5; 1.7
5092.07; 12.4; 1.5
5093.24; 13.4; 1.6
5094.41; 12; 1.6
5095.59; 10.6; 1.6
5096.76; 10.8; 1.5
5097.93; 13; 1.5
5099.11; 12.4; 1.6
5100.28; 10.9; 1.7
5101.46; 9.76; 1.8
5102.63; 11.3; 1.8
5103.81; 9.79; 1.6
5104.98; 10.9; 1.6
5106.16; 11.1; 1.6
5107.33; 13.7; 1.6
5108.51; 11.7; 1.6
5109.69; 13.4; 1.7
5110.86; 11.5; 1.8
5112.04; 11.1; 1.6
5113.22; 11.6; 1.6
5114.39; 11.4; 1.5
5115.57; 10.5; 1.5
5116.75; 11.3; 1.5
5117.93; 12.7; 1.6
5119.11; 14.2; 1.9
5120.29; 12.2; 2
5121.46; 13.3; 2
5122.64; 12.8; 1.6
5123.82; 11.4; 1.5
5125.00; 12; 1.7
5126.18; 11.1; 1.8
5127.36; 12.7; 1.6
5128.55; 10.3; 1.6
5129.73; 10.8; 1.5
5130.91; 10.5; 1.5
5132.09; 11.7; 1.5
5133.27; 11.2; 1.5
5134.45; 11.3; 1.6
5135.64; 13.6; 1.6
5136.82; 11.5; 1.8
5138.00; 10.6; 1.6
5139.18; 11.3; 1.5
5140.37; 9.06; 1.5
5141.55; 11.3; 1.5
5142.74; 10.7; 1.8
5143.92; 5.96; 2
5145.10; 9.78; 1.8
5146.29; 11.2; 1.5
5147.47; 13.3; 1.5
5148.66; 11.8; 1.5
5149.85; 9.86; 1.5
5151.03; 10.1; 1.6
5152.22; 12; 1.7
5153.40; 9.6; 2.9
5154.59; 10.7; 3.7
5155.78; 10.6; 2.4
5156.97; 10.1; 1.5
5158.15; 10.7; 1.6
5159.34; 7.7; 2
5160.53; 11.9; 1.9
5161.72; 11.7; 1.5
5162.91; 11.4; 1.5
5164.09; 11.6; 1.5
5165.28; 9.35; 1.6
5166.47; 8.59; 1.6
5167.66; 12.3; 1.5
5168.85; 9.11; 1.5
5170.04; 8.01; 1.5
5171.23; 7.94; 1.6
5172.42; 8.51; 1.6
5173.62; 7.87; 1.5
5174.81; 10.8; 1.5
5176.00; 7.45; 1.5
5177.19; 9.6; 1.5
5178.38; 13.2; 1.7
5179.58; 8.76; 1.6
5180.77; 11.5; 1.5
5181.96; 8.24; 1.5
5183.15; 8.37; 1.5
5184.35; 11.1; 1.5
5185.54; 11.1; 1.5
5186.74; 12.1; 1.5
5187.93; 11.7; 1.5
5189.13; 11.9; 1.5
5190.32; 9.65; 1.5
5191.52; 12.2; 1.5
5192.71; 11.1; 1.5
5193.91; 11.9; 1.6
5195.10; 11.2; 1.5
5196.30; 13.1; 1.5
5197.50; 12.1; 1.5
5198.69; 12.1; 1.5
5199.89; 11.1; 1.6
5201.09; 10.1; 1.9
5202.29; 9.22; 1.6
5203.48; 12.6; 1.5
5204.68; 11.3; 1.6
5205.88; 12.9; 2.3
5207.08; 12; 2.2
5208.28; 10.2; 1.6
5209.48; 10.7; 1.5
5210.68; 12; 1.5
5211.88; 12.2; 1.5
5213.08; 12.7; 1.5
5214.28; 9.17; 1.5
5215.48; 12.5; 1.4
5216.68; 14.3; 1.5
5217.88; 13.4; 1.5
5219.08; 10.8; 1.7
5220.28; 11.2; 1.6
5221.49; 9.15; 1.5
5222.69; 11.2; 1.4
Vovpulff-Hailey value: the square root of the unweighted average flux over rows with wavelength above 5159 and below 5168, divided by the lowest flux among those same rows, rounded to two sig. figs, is 0.42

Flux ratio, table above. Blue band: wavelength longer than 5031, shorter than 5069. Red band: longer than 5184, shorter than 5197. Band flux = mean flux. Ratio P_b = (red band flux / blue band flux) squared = 0.97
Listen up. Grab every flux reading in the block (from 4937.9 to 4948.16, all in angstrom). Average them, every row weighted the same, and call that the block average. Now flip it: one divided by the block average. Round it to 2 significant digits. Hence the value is 0.078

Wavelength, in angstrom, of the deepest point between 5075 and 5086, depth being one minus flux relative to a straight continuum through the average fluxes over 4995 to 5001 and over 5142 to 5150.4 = 5078.02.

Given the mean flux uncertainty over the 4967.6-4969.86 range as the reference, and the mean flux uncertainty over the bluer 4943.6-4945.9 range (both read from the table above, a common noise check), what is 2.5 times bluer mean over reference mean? 2.50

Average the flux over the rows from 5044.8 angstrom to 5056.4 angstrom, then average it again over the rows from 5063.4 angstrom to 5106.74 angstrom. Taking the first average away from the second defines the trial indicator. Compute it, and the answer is -1.1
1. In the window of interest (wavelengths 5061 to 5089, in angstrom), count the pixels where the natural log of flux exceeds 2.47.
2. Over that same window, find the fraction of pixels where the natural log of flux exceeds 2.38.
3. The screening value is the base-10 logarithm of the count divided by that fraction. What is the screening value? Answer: 1.13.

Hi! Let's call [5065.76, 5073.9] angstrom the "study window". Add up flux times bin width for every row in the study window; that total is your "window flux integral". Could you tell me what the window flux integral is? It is 87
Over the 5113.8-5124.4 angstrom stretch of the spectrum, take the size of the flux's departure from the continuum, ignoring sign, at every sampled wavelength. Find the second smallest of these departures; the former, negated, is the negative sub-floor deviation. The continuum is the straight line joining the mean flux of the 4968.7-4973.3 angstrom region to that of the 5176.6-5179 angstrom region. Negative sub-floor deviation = -0.40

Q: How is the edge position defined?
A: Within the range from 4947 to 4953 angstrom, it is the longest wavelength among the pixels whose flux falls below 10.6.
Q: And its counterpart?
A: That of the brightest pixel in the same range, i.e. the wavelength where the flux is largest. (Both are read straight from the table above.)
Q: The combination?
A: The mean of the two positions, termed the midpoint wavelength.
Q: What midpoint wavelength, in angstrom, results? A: 4949.9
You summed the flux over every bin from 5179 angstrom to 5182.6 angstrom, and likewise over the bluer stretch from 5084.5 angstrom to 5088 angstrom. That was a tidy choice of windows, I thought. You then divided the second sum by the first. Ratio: 1.2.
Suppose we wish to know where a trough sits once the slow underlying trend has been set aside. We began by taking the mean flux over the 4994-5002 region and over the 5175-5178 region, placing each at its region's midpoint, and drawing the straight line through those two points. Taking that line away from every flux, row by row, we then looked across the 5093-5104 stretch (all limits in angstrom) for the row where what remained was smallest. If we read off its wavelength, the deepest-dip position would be 5101.46 angstrom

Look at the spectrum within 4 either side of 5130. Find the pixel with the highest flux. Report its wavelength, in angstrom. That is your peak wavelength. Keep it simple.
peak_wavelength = 5127.36 angstrom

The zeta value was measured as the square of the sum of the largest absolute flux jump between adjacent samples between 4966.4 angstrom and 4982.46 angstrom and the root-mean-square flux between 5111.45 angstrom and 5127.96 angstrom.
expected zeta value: 273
